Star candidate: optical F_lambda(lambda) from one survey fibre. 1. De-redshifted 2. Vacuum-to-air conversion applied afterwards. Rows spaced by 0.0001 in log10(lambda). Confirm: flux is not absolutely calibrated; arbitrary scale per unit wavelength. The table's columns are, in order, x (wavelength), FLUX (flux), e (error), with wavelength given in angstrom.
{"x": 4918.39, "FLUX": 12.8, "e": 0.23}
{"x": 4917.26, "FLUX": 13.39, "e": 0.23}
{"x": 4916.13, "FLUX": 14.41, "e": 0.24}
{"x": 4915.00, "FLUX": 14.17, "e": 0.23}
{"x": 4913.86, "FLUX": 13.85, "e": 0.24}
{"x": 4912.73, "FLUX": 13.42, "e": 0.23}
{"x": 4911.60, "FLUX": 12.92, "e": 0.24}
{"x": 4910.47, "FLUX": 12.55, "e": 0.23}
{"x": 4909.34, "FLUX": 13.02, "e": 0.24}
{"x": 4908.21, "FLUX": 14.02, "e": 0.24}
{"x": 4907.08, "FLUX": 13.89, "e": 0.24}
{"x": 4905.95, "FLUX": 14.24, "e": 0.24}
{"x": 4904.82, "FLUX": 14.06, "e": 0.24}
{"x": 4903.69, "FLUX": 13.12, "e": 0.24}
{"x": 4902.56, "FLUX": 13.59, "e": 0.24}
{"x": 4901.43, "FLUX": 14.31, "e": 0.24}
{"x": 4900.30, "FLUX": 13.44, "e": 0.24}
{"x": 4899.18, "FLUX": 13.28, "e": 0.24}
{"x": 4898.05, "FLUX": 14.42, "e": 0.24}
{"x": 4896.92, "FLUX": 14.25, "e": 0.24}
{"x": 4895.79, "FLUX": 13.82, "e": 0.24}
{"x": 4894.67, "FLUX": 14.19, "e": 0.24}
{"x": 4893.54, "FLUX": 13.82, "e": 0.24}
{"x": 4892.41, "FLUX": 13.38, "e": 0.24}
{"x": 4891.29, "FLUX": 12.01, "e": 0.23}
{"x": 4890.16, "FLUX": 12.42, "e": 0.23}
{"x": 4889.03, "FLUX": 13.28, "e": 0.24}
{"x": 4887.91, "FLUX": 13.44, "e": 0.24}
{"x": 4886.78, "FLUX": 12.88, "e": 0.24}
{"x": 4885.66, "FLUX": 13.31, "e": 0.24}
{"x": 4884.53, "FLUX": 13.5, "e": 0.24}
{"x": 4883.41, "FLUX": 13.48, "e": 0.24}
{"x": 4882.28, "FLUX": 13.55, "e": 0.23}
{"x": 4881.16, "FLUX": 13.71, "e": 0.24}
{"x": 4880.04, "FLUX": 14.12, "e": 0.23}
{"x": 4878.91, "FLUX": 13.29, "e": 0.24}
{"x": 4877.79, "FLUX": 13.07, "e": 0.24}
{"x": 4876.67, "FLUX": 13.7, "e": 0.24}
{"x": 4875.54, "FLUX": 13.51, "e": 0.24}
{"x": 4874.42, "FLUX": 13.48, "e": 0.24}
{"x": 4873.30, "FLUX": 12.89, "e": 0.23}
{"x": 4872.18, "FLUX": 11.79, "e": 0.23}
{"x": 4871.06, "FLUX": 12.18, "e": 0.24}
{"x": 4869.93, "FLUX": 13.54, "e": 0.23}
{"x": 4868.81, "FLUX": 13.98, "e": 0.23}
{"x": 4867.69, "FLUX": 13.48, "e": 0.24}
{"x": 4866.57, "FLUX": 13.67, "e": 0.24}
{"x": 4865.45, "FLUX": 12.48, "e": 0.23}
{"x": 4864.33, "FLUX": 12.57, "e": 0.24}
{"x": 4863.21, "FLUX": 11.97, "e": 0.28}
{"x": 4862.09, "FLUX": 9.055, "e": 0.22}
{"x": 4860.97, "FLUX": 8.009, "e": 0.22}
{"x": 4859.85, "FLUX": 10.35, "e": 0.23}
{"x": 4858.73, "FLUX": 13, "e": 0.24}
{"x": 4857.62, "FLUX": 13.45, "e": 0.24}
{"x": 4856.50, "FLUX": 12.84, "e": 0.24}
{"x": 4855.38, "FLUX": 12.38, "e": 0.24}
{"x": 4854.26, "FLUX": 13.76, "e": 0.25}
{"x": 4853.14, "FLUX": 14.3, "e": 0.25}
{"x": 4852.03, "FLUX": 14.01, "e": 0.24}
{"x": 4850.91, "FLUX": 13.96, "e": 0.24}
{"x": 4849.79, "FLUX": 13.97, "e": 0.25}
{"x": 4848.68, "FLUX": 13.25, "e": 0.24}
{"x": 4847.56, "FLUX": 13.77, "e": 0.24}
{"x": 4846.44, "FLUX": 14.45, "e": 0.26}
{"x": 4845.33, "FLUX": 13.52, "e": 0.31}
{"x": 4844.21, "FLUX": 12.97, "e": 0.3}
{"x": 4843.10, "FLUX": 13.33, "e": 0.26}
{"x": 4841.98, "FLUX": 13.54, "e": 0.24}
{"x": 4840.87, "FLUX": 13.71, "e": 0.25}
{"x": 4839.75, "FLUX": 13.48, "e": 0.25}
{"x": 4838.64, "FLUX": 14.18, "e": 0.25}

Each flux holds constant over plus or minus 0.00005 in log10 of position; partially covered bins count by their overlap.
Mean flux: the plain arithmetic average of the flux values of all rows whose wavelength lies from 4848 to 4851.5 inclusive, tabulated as 13.7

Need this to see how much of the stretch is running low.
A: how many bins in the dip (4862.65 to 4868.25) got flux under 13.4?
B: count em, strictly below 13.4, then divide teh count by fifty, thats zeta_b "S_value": 0.06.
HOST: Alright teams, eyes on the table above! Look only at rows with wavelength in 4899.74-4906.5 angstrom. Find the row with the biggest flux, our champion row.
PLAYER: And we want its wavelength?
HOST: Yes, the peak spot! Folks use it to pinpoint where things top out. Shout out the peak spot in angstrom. 4901.43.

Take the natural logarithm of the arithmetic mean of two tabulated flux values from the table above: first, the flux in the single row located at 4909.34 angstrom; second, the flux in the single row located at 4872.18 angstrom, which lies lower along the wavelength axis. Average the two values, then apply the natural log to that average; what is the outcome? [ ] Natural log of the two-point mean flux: 2.52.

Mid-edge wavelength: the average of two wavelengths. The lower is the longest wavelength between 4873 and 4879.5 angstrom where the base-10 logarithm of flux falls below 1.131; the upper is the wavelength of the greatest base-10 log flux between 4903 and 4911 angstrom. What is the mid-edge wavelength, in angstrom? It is 4892.4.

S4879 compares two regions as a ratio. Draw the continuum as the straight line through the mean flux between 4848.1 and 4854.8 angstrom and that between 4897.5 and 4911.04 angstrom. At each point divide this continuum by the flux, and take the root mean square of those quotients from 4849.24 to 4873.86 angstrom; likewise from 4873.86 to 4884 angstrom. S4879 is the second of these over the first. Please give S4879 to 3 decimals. 0.897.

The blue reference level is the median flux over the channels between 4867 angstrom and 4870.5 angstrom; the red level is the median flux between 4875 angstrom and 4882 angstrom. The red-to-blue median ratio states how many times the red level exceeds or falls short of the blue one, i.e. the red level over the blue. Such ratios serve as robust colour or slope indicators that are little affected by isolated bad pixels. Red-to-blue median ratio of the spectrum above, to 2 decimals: 1.00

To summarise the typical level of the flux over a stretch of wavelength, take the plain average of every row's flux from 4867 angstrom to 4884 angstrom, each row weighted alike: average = 13.3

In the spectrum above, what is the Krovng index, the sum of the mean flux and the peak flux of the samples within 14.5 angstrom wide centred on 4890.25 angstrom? 27.6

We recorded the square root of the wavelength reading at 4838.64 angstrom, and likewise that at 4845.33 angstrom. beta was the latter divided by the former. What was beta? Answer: 0.976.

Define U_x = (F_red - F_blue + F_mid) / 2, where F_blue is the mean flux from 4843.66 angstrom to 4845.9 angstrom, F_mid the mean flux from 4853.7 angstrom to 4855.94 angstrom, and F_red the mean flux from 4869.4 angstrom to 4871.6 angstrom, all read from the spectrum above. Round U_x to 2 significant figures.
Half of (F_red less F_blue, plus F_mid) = 6.3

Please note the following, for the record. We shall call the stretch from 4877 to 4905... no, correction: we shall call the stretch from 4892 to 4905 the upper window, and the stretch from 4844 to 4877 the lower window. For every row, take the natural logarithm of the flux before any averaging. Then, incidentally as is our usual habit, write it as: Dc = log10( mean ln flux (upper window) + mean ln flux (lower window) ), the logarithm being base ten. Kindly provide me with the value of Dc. 0.714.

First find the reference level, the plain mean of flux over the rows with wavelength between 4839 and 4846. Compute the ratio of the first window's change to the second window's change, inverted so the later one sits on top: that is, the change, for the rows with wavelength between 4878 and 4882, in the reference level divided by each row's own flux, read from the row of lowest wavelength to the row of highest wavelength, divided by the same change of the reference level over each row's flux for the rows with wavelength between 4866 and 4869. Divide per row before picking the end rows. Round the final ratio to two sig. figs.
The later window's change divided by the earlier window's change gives 1.4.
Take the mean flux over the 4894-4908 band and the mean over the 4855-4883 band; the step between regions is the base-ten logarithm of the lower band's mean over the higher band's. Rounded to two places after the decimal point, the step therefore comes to -0.04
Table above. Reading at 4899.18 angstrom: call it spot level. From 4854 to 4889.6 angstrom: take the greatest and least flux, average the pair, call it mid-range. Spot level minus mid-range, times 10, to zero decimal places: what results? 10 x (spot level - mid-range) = 22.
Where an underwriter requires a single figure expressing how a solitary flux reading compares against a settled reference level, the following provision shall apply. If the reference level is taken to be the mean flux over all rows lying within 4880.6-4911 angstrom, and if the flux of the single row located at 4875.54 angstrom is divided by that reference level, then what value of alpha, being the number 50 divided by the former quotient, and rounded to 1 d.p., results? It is 50.0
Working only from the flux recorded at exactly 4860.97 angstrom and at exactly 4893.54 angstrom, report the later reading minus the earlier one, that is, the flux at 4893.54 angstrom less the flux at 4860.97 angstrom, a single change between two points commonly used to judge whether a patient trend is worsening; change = 5.8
